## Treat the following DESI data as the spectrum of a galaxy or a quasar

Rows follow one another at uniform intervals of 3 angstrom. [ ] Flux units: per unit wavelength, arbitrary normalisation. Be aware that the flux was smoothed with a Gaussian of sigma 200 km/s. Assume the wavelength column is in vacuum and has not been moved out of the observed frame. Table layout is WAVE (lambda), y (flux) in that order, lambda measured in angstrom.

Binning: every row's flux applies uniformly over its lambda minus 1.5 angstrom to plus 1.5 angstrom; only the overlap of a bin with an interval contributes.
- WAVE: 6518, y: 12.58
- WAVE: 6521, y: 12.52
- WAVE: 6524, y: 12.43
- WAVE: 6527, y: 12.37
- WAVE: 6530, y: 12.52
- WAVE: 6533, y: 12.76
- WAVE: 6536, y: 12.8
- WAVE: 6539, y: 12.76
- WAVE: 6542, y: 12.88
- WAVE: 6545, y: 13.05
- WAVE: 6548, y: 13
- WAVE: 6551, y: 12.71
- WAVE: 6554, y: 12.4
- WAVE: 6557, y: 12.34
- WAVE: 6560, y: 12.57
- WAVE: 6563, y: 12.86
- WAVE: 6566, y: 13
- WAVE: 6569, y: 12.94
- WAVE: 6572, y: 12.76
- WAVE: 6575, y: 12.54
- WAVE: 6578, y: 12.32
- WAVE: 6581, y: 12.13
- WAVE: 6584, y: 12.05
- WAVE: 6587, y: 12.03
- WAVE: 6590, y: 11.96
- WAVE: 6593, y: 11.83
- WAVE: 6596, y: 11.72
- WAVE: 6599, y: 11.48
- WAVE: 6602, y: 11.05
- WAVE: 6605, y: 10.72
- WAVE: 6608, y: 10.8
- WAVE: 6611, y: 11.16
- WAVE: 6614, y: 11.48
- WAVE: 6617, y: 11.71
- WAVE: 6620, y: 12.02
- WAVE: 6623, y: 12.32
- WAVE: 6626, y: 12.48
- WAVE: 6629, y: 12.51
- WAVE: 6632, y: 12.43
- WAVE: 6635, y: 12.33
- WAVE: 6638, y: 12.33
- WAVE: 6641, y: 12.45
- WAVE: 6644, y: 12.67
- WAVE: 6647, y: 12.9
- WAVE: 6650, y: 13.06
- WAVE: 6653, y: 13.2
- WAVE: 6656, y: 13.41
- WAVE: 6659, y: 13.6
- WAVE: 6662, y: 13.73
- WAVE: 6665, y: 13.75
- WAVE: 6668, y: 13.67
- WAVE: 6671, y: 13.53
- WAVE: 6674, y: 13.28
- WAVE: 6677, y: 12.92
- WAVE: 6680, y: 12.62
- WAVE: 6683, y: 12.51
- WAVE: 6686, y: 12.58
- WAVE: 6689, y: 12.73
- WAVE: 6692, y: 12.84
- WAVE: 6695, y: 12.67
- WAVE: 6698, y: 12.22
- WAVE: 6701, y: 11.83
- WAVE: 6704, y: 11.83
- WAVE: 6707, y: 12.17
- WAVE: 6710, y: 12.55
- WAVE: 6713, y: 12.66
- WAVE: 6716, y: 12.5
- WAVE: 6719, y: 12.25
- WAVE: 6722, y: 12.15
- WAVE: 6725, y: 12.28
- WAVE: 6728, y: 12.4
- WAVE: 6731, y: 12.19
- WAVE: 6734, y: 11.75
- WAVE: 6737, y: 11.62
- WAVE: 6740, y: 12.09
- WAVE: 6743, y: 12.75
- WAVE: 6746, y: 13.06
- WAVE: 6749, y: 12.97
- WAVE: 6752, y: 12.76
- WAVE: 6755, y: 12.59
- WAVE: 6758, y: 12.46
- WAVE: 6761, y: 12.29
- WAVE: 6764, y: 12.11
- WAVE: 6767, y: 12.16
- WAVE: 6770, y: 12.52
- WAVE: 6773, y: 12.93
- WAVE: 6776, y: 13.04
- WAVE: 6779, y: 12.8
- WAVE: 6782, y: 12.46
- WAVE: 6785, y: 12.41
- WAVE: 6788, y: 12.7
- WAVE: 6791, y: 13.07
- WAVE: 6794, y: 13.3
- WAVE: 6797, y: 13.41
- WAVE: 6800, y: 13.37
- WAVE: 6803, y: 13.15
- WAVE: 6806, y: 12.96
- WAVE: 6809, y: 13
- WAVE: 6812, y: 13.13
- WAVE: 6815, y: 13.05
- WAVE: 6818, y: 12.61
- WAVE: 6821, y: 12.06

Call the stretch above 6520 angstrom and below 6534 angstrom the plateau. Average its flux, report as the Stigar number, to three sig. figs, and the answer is 12.5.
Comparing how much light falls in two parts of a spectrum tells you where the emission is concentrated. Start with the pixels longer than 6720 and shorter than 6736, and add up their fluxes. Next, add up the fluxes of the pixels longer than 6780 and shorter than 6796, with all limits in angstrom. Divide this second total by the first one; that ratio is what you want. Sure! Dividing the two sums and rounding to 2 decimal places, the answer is 1.05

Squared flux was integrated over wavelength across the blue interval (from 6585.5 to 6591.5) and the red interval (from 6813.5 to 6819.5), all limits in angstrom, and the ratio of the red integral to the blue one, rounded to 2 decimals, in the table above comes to 1.14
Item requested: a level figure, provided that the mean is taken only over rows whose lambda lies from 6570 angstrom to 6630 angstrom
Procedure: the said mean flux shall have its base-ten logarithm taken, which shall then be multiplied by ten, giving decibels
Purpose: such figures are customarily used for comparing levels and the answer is 10.7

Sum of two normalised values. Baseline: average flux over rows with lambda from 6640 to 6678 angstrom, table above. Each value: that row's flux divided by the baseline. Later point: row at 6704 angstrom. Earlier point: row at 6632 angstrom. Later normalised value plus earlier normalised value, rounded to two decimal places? 1.83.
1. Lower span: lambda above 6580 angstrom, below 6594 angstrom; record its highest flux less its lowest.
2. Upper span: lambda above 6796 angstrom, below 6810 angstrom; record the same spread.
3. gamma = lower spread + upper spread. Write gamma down 0.75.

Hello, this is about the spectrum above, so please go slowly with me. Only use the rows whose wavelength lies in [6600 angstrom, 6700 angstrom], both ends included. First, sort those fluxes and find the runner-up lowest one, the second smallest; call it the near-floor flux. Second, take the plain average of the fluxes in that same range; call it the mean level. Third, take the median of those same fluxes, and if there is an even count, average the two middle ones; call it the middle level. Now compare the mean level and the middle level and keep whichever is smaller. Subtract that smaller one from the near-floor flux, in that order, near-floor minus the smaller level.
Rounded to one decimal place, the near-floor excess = -1.7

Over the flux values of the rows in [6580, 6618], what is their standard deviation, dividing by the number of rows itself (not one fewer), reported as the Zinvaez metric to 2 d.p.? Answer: 0.46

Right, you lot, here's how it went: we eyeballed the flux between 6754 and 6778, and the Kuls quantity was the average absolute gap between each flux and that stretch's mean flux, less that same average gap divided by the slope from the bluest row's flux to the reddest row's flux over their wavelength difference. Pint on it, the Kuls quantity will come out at -12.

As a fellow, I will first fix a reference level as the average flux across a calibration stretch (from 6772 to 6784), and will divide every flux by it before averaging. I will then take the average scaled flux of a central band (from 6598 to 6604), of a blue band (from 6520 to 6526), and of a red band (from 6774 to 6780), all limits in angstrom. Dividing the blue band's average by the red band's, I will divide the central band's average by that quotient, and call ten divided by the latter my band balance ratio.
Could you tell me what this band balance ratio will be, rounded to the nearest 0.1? 11.0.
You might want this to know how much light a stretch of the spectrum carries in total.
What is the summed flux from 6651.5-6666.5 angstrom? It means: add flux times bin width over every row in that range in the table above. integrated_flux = 203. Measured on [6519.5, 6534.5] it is 188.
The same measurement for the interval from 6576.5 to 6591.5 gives 181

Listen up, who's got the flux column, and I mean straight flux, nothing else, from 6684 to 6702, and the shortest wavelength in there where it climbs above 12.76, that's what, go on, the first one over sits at 6692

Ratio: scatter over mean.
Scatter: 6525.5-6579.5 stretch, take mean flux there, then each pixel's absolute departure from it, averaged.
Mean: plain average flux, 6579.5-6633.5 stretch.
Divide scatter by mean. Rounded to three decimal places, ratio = 0.017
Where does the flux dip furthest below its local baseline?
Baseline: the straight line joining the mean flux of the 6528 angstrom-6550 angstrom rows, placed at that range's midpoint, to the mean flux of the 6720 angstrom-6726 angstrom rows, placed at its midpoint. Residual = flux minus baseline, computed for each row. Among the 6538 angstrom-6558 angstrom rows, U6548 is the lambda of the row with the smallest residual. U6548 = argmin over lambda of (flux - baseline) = 6557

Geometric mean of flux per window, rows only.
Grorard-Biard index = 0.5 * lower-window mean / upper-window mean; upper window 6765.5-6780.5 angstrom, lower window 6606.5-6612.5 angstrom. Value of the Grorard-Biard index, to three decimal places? 0.433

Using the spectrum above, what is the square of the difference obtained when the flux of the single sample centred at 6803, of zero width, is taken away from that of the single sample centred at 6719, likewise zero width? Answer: 0.8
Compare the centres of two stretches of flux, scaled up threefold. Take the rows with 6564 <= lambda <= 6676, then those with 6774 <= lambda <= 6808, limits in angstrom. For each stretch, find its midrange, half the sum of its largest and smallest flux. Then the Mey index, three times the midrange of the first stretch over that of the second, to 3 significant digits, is 2.84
